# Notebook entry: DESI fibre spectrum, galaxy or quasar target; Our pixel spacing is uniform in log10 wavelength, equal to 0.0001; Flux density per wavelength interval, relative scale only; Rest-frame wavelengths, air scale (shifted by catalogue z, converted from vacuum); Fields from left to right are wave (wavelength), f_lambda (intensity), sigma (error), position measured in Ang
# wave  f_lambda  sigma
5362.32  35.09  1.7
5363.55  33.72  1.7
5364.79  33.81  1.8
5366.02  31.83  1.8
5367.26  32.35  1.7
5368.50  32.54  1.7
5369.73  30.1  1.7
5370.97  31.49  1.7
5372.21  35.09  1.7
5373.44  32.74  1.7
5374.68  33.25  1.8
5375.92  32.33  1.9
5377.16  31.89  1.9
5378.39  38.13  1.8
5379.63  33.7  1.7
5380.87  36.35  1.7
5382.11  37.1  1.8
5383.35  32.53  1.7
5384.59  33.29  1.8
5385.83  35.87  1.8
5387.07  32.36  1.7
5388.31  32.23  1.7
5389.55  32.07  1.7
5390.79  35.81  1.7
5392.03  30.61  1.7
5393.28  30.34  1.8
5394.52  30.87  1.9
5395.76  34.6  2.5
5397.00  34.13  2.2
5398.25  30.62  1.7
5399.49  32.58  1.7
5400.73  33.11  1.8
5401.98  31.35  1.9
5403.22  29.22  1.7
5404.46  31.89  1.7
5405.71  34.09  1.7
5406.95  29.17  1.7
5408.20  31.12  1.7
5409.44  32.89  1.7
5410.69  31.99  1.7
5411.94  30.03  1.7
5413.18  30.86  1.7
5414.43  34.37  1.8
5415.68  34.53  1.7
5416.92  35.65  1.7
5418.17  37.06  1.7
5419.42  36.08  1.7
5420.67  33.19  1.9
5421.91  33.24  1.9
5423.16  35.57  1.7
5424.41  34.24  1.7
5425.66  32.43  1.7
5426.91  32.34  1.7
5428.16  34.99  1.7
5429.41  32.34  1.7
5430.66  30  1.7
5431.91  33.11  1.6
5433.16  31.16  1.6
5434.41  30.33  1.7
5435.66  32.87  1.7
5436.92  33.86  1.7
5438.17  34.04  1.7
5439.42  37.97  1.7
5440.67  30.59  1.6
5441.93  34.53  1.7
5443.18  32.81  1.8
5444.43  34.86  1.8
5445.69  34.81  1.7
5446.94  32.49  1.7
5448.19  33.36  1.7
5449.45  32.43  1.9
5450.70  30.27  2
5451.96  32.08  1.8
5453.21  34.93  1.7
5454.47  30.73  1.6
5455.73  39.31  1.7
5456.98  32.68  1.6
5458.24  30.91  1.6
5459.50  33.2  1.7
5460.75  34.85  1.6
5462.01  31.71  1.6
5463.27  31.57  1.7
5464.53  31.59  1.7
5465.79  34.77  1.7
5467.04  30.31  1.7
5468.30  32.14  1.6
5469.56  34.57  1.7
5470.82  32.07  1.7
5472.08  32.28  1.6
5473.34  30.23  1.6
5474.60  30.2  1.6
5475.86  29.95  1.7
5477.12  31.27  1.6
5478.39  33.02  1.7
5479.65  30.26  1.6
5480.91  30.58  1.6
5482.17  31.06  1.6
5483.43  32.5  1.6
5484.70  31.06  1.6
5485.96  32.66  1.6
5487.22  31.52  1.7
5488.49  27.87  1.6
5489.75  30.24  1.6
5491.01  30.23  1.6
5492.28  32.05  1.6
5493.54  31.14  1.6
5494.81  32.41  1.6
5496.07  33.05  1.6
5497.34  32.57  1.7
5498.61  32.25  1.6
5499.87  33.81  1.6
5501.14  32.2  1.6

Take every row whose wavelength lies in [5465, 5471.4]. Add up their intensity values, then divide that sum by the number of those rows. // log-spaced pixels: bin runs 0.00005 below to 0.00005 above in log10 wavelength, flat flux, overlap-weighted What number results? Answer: 32.8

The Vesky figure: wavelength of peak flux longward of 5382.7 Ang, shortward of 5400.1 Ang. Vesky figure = 5385.83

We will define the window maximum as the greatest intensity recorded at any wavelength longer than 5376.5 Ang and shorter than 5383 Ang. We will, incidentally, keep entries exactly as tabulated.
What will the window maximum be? 38.13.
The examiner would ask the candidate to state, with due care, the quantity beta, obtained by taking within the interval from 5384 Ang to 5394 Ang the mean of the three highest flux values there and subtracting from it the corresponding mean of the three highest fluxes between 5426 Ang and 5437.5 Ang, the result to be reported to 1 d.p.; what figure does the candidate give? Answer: 1.0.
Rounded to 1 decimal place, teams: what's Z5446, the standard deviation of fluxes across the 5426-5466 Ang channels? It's 2.1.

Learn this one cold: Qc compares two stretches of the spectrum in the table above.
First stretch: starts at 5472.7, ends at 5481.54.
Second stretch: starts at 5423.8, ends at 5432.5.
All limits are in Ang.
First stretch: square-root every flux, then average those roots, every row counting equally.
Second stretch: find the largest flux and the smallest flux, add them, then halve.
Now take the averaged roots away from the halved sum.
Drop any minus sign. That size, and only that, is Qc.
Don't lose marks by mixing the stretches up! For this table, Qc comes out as 26.9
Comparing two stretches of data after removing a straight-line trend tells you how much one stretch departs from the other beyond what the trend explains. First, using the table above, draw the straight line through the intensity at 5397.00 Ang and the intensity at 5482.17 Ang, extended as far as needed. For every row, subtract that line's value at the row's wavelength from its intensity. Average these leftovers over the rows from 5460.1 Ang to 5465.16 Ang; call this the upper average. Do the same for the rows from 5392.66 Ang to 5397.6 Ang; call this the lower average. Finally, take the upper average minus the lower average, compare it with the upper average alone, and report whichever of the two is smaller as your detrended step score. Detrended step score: 0.7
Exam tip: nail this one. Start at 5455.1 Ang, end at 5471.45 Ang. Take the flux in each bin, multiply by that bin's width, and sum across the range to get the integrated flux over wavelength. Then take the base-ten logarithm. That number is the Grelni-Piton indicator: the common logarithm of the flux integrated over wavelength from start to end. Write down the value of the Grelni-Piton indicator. 2.733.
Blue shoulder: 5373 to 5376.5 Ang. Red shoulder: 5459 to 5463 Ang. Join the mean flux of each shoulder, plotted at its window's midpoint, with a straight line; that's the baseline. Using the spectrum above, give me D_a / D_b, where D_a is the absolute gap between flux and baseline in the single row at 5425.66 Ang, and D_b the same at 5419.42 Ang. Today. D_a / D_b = 0.2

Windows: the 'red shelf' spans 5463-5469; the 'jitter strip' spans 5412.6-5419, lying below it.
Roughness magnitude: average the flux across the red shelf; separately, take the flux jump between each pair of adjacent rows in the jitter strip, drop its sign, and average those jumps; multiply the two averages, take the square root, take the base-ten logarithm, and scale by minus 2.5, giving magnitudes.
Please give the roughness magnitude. -2.12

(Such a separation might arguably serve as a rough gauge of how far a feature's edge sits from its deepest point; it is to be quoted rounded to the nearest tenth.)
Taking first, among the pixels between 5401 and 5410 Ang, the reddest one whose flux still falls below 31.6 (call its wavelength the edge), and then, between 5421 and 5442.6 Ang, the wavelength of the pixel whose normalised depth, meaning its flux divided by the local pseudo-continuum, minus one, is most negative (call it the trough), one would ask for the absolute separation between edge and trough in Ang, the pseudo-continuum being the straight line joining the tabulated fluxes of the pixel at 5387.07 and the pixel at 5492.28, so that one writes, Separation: 22.5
